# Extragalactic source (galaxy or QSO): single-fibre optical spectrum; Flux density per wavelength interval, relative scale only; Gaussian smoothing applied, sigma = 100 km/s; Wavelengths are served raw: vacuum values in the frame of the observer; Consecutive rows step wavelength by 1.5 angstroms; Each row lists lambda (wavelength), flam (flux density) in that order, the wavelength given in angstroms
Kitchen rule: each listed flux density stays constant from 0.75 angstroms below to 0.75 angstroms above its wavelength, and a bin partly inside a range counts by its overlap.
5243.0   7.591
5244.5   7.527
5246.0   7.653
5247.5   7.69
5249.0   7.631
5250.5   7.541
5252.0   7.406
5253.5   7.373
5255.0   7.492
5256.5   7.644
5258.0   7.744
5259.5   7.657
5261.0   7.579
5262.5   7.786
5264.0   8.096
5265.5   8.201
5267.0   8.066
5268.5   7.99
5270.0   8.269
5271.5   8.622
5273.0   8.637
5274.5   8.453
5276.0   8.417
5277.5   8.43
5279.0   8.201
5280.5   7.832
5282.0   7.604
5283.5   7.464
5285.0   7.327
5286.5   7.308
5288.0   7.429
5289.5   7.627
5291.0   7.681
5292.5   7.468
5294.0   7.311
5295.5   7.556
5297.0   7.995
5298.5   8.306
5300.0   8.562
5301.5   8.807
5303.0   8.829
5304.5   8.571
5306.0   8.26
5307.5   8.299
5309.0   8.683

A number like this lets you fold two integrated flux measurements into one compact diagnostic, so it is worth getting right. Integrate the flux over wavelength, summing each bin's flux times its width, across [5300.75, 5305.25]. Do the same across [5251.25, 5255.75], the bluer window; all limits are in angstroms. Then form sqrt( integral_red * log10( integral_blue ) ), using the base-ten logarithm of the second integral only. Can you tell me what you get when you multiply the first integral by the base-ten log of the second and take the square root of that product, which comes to 7.74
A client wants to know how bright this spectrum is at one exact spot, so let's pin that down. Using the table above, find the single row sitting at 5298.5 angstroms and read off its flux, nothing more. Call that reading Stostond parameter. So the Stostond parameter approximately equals 8.306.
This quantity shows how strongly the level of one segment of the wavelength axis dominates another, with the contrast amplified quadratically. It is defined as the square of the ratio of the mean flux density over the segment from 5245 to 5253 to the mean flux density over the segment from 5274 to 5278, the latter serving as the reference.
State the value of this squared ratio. 0.81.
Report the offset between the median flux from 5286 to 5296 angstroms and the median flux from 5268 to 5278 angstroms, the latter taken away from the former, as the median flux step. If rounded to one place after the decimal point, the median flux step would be -1.0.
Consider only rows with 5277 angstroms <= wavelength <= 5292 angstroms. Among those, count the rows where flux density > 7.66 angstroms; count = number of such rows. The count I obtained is 4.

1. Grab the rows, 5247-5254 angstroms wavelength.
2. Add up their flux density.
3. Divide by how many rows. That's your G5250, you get 7.53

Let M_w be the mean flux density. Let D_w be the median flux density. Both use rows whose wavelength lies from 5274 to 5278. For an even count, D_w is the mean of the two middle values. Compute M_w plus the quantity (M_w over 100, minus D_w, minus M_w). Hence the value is -8.3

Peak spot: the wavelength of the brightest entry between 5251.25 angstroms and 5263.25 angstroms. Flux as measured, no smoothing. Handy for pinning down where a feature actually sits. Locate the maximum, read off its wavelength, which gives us 5262.5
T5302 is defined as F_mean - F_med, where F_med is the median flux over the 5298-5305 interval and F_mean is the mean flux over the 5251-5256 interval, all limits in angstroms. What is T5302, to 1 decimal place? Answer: -1.1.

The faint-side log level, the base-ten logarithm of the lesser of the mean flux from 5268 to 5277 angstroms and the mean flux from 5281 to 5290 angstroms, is 0.873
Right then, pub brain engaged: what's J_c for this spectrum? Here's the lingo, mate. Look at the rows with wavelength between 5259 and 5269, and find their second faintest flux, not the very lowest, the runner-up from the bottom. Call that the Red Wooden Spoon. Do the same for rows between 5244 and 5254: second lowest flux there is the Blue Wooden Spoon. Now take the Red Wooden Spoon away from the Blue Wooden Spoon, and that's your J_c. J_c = -0.25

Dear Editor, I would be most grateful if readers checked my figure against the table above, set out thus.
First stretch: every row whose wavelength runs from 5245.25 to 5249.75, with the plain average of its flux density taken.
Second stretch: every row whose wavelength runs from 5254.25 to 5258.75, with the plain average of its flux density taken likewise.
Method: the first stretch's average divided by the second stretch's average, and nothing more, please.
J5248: 1.00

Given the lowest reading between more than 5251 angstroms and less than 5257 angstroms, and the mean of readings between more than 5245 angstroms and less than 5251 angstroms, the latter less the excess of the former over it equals 7.9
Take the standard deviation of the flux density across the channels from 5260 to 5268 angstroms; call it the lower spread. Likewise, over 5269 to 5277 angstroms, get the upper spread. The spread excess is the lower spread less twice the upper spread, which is -0.05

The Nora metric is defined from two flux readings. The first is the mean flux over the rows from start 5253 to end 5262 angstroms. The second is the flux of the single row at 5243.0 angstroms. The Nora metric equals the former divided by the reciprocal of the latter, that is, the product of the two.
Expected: 57.6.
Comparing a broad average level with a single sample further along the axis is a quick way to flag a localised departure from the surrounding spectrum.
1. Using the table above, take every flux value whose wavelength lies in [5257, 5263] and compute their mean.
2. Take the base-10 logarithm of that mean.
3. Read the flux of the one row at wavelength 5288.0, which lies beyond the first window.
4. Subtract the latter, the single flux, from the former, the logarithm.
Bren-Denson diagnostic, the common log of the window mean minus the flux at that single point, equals -6.54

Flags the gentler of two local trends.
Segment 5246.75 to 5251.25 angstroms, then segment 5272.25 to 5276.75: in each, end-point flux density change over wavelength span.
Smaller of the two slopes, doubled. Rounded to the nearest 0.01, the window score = -0.15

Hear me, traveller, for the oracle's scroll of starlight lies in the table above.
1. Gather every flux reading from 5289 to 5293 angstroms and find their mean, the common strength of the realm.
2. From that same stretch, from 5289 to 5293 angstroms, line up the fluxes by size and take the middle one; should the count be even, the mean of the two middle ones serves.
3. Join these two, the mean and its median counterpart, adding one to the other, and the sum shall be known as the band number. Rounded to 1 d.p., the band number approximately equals 15.2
